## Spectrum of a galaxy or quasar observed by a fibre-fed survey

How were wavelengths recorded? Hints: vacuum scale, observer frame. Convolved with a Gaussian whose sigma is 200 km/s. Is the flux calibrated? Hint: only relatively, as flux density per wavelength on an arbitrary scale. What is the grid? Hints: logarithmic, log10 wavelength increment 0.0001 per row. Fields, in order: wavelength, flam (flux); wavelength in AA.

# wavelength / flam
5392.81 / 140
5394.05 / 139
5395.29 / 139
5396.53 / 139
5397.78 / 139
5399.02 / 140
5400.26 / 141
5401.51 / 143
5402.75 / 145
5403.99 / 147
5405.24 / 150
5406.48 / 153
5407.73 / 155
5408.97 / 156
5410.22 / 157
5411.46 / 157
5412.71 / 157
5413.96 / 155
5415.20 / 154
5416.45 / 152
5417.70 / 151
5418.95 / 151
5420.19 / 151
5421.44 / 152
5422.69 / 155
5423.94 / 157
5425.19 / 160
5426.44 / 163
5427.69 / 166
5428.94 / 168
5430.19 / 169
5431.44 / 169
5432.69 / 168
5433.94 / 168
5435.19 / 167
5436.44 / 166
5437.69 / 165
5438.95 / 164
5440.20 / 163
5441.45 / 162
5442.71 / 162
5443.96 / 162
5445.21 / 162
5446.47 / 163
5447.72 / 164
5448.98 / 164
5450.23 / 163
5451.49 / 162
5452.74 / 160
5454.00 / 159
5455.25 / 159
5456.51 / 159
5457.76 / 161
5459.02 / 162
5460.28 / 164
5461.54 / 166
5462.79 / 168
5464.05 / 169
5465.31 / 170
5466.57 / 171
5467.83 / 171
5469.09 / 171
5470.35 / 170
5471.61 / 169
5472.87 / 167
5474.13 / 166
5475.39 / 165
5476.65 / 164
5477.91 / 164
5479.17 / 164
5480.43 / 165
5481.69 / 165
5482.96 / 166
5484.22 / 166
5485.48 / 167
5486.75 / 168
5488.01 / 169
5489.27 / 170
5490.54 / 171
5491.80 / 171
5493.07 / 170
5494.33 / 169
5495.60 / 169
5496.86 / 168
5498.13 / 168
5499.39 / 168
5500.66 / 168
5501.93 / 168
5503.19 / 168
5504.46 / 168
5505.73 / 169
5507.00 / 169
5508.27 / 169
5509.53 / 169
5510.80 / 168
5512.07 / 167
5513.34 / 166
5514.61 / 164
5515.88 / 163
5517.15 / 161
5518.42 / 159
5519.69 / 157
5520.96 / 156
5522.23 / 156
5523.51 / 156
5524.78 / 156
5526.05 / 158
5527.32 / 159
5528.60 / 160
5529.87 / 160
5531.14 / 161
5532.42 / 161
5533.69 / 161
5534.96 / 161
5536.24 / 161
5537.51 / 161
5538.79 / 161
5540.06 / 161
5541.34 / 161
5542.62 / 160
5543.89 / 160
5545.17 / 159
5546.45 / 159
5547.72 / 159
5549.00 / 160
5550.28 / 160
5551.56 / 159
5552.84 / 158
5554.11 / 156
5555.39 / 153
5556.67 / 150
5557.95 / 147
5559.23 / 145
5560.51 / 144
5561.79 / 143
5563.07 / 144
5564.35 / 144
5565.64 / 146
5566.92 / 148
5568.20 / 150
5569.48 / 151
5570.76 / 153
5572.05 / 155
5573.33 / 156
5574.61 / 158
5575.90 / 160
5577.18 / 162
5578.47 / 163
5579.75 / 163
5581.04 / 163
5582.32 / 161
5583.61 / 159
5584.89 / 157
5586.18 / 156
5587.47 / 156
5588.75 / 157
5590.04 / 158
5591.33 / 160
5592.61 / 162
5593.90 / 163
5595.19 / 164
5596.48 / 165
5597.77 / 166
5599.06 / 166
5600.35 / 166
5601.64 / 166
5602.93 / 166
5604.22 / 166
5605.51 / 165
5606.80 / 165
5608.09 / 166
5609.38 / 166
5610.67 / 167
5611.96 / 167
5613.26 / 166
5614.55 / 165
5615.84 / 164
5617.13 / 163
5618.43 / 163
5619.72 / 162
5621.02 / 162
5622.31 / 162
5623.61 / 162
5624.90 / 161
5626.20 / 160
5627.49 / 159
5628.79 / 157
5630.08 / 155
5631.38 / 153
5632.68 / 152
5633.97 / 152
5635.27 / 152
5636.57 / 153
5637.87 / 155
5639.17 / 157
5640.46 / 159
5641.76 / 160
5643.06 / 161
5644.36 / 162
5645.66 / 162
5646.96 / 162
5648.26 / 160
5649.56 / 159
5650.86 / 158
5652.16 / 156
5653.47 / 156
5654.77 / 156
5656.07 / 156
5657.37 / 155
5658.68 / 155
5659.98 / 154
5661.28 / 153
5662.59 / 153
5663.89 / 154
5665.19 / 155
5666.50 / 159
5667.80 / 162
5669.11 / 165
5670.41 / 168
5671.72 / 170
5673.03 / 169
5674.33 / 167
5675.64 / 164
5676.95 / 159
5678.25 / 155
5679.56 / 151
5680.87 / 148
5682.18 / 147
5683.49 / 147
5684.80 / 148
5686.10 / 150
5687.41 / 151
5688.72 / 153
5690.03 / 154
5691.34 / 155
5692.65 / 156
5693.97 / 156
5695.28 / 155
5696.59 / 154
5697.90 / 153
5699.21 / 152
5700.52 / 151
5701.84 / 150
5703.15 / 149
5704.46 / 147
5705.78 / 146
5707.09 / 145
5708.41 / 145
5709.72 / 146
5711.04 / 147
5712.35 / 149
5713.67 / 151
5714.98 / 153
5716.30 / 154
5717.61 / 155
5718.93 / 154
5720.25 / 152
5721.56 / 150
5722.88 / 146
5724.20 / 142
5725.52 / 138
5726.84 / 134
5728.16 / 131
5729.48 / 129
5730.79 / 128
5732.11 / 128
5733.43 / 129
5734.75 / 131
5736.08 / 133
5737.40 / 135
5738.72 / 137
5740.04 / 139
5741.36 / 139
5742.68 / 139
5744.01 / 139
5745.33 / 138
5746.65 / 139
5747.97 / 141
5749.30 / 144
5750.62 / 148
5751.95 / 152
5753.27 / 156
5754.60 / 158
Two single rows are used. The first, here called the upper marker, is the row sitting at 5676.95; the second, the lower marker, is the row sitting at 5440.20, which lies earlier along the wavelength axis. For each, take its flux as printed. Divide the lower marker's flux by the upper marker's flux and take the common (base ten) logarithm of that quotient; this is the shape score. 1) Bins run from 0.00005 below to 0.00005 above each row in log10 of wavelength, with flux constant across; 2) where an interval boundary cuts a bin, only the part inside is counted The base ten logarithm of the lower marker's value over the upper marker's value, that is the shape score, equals 0.011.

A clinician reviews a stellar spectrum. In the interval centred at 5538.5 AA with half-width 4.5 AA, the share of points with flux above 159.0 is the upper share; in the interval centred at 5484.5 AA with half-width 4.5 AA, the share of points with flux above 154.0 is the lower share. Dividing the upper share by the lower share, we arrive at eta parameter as 1.0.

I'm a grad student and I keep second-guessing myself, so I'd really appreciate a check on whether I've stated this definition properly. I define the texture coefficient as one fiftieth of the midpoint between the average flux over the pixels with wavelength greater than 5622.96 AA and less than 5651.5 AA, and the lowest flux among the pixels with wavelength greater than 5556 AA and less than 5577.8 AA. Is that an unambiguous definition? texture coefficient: 3.01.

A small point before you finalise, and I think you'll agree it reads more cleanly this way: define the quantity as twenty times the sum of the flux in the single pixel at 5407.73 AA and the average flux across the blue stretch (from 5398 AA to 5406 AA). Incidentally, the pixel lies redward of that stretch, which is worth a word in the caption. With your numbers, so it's 5987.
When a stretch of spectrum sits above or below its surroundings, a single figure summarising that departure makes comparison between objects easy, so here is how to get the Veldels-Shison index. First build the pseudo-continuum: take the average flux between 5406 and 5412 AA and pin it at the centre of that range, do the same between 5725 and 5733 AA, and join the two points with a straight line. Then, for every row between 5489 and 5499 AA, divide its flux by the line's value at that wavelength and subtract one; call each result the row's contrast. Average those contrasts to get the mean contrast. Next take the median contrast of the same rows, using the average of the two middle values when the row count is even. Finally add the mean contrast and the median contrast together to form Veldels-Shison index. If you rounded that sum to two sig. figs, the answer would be 0.27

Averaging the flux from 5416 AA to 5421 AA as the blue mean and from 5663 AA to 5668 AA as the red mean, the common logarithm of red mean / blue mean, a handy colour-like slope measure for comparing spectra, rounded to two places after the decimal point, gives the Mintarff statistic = 0.02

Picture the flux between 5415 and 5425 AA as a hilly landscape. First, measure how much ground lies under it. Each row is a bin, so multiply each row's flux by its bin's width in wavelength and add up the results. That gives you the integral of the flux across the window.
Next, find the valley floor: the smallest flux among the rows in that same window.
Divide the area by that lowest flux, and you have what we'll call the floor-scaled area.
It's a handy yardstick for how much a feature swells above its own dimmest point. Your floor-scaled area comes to 10.1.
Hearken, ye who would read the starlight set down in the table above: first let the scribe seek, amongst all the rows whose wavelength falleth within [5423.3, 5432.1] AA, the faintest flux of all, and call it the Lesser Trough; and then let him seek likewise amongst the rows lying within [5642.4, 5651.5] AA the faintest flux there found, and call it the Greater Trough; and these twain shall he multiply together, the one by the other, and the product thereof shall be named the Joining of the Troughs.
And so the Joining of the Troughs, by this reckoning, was 24806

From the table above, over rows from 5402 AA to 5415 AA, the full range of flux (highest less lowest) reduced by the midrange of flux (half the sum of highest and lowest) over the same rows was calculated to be -139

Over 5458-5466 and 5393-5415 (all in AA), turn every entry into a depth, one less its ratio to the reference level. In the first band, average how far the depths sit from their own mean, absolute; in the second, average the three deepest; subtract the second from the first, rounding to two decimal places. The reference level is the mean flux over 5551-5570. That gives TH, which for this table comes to -0.05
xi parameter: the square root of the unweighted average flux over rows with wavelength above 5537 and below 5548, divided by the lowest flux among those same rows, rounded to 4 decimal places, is 0.0796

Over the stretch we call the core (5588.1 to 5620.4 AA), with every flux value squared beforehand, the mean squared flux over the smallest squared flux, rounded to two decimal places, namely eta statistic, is 1.09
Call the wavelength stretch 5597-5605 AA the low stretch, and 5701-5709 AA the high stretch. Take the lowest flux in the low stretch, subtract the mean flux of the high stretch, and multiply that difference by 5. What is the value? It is 95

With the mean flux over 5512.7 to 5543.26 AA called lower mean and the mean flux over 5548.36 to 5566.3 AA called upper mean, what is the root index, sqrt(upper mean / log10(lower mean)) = 8.27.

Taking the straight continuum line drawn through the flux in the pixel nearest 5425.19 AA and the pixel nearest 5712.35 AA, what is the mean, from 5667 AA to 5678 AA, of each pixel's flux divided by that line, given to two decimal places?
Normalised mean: 1.10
